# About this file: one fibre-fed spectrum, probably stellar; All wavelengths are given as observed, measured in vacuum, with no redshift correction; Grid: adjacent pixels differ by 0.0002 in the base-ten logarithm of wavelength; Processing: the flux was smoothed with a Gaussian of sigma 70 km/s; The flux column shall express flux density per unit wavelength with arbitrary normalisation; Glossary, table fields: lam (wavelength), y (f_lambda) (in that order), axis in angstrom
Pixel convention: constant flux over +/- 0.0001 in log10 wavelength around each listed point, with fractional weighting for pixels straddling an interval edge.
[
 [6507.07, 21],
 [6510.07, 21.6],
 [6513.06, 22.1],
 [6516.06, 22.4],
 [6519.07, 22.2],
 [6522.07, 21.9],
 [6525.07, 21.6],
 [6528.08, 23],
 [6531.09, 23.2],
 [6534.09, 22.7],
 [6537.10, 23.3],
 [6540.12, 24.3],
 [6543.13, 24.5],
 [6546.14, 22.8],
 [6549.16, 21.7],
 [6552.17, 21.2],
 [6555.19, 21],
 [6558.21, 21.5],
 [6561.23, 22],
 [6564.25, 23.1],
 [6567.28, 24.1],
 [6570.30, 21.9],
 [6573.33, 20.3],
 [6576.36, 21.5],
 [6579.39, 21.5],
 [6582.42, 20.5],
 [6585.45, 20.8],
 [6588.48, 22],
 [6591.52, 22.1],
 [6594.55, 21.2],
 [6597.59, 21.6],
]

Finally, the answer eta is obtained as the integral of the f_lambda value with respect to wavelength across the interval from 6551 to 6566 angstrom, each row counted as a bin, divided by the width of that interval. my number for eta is 21.8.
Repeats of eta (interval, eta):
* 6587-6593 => 22.0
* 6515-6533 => 22.4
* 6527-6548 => 23.4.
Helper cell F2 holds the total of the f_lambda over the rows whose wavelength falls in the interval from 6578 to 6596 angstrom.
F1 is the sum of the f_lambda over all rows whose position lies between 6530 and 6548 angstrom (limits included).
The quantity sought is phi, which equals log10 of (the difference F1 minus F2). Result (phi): 1.10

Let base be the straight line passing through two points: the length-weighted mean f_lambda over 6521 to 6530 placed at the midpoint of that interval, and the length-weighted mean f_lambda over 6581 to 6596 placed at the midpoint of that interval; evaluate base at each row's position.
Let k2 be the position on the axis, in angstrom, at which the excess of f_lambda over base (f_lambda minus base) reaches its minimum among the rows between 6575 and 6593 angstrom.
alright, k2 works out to 6582.42 angstrom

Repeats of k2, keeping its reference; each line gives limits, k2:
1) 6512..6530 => 6525.07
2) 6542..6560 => 6555.19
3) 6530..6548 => 6534.09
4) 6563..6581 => 6573.33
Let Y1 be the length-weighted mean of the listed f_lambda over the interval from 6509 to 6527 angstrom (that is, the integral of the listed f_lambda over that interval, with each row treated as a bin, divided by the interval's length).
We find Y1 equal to 22.0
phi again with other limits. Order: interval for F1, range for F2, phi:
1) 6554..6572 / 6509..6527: 0.26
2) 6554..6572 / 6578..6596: 0.74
